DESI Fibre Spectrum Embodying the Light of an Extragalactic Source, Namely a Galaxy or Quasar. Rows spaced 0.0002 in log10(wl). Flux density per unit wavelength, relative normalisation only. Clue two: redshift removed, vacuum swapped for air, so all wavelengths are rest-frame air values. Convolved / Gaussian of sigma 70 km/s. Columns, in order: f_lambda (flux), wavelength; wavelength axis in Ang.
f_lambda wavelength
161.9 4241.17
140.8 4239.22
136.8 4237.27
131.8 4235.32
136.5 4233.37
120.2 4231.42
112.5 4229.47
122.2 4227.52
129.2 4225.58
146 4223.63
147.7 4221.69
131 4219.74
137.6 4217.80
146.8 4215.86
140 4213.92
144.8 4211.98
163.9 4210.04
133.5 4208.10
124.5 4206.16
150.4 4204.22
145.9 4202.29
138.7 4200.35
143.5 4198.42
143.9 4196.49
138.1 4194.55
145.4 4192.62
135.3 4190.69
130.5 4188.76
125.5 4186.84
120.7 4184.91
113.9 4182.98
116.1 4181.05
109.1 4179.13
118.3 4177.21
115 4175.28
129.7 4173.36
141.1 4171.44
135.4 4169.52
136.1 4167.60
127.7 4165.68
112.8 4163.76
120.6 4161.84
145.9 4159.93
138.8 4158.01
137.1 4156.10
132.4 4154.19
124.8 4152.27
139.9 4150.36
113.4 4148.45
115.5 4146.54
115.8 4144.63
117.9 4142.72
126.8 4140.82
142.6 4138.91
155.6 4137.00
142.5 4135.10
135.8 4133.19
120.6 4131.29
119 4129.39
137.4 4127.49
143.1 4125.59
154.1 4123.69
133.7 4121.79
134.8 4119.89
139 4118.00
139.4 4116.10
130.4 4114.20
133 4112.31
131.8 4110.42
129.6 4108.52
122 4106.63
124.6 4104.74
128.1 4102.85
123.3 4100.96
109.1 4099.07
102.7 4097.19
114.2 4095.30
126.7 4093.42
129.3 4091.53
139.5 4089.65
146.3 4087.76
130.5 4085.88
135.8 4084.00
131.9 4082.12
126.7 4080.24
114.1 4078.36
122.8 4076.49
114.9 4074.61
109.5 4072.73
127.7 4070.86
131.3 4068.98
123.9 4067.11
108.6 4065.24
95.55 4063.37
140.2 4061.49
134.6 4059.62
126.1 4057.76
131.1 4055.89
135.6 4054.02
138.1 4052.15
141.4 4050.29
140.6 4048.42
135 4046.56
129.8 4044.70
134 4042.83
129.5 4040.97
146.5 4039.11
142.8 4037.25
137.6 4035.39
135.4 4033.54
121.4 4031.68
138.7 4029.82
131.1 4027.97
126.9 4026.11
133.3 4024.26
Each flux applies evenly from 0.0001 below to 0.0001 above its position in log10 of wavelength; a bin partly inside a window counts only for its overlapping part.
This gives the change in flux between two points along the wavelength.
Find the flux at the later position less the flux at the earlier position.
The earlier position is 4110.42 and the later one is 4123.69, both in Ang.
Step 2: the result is 22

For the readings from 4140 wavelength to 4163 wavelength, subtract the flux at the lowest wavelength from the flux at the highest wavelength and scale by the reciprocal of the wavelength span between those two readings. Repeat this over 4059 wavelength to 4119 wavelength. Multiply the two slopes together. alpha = 0.0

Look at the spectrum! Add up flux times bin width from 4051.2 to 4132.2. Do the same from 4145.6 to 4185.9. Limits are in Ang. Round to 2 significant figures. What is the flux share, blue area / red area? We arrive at 2.0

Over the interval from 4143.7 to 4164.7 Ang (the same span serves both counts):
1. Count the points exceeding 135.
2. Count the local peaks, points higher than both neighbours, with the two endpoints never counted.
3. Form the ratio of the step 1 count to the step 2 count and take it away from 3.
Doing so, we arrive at 1.0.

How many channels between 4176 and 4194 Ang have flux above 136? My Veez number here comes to 1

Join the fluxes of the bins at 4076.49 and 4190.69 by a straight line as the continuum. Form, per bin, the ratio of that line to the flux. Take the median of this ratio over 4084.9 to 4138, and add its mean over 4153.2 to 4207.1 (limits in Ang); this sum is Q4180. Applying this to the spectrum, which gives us 1.99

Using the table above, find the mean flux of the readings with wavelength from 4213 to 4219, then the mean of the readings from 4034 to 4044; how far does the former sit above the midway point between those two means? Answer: 1.7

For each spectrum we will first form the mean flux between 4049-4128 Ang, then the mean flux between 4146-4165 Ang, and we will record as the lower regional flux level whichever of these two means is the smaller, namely 128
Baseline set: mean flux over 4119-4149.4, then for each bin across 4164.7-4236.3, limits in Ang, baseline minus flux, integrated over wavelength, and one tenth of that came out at -10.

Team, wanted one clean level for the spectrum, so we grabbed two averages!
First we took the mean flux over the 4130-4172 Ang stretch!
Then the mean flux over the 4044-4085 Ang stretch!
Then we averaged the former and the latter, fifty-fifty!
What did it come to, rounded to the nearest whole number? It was 129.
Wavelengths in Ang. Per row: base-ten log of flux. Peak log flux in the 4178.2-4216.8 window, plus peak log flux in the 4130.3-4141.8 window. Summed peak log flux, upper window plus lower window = 4.41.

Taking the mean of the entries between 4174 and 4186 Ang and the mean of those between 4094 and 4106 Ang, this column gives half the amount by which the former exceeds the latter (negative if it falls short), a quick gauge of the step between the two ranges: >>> -1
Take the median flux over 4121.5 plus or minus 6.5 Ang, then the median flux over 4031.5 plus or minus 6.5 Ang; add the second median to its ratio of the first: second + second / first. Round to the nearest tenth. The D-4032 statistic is 136.4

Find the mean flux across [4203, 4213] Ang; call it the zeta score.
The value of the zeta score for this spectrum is 143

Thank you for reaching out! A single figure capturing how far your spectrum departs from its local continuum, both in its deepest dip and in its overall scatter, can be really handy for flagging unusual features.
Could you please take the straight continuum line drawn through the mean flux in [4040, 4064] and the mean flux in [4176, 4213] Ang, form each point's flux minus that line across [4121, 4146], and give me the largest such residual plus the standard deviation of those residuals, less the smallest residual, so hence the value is 53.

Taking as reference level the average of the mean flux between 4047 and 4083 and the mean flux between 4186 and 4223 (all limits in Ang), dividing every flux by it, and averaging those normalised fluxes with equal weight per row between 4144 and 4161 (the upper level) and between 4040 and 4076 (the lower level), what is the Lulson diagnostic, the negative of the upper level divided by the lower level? -1.01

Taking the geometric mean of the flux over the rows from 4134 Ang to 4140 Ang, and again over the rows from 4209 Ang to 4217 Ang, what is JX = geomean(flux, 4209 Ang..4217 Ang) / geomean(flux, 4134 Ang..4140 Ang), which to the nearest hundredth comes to 1.01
